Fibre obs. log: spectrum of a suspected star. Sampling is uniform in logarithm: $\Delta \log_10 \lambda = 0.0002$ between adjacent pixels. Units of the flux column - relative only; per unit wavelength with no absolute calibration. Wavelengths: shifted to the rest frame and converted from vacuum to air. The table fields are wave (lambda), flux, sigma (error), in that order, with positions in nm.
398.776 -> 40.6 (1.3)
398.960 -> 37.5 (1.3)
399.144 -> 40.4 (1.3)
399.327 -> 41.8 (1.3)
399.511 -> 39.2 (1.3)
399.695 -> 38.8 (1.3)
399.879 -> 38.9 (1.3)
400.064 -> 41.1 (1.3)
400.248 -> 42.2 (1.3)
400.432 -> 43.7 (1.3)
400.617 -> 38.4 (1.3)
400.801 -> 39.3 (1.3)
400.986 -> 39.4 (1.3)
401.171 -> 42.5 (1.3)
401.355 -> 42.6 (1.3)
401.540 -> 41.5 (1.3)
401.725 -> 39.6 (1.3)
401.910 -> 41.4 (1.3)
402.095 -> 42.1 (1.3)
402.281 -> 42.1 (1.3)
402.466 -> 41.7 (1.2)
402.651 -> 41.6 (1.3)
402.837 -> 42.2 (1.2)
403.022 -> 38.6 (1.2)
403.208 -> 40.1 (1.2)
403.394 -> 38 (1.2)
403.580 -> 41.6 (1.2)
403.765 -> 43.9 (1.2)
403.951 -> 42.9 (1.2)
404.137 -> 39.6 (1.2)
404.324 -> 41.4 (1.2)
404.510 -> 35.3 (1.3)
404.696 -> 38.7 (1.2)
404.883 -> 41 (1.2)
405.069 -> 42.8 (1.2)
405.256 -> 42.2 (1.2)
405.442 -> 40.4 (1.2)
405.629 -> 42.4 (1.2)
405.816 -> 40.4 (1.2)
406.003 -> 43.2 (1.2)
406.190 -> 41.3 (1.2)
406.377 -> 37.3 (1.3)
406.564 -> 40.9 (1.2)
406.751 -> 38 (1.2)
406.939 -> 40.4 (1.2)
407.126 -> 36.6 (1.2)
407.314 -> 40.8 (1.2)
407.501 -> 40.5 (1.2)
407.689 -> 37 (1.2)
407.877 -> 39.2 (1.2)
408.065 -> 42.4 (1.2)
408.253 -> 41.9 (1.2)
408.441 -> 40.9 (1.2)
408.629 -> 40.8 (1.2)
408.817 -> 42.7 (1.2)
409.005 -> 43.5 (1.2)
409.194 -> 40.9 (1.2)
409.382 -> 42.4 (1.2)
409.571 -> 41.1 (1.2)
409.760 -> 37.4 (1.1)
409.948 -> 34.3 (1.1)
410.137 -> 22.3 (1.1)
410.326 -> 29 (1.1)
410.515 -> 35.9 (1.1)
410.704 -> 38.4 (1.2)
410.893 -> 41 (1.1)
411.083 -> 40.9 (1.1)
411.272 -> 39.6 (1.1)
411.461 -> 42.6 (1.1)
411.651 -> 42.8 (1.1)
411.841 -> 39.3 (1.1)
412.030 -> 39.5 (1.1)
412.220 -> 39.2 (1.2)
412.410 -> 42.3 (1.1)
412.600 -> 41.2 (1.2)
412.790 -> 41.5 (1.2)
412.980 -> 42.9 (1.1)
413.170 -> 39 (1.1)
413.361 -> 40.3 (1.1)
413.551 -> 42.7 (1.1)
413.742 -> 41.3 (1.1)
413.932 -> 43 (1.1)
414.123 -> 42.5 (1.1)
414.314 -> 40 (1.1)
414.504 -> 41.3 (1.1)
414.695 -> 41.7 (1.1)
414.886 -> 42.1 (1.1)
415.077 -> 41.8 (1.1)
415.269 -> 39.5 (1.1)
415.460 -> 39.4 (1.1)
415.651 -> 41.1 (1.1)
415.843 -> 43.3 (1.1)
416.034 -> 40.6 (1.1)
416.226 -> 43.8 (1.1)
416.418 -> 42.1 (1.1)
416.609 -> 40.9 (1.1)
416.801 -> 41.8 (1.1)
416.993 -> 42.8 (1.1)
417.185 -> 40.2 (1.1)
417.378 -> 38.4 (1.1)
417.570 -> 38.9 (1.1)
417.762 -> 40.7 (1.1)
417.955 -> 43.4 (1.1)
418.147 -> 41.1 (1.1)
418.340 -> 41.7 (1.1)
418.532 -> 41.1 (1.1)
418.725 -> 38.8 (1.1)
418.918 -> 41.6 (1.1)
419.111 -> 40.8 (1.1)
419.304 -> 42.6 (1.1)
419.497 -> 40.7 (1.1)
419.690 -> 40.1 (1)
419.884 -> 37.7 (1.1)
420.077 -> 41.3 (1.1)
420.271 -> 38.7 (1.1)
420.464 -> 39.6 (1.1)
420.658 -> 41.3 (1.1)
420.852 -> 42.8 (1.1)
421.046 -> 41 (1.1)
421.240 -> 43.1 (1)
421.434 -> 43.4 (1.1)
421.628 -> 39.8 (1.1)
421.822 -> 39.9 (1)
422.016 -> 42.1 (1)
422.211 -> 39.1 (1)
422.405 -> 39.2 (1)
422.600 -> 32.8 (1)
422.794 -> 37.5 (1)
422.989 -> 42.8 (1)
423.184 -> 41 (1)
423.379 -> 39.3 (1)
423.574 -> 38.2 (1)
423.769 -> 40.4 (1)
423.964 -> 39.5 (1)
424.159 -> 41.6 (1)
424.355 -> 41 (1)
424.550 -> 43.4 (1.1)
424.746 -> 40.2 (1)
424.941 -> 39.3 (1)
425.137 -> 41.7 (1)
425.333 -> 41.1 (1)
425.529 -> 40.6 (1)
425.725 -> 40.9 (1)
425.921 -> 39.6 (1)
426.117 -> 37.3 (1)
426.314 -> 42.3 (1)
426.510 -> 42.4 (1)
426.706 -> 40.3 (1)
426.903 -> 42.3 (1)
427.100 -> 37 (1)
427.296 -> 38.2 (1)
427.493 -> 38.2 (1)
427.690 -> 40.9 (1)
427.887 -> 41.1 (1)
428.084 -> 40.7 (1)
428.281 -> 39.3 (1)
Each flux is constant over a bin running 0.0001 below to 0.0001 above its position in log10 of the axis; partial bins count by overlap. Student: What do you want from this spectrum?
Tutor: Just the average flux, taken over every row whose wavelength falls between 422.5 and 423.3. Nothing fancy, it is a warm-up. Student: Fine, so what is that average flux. 38.5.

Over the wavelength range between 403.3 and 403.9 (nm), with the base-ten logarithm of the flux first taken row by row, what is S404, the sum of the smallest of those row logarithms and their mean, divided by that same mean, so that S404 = 1.98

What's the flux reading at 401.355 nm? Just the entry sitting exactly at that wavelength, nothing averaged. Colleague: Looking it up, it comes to 42.6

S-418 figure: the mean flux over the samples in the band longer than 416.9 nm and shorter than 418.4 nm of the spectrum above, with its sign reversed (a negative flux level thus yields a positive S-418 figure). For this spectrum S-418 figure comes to -40.9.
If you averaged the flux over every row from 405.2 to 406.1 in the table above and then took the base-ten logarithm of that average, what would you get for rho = 1.62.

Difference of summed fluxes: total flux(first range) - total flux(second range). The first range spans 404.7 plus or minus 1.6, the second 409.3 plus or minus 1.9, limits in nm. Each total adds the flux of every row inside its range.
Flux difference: -77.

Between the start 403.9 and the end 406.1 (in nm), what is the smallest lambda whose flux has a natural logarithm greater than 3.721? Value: 403.951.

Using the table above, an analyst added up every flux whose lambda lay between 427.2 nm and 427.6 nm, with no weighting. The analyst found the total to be 76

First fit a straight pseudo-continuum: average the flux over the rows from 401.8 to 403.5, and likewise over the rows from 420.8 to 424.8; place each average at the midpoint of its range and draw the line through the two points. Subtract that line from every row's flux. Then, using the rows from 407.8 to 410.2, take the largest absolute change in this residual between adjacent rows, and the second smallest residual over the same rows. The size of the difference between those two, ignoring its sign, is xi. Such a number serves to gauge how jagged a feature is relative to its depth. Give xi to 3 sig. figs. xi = 18.4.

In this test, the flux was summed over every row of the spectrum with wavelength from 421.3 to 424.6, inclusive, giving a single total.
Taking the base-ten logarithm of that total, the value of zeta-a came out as 2.83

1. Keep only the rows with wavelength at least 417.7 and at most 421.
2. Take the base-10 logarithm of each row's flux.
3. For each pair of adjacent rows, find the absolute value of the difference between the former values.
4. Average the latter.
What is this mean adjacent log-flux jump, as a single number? 0.019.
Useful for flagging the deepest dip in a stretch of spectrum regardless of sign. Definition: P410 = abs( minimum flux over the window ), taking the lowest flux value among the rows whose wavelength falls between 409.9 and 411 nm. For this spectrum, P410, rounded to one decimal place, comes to 22.3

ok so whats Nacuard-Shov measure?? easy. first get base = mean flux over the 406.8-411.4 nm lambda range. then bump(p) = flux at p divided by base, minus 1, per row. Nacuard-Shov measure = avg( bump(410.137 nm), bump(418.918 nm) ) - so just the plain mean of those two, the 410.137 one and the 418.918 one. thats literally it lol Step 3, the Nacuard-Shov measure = -0.18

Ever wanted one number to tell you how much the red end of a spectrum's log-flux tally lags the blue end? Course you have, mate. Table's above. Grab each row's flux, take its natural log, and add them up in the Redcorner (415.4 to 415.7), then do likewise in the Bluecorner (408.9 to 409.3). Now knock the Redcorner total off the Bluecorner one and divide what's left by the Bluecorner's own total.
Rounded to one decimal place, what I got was 0.0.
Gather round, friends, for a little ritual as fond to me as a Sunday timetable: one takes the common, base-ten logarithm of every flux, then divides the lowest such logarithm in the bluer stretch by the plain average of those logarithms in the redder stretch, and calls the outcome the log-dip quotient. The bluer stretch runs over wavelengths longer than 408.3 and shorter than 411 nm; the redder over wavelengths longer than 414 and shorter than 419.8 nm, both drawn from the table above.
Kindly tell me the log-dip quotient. 0.84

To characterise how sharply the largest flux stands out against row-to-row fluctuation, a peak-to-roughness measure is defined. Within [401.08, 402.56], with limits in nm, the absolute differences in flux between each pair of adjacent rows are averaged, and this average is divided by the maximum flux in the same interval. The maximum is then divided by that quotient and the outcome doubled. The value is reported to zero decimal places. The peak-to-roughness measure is 4234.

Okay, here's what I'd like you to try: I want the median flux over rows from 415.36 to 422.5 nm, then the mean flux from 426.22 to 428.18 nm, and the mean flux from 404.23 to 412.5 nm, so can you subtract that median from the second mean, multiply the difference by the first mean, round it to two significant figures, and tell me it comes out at -58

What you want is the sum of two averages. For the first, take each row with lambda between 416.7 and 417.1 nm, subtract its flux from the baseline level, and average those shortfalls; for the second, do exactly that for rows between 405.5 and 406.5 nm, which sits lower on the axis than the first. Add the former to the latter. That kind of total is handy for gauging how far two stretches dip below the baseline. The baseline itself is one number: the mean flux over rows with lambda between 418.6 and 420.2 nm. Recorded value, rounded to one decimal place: -2.3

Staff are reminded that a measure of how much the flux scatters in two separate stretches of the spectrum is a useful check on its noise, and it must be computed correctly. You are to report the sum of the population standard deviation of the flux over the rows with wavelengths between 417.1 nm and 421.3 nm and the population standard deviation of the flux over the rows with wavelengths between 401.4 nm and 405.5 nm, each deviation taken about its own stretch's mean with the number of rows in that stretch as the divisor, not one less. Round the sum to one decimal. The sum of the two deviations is 3.4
